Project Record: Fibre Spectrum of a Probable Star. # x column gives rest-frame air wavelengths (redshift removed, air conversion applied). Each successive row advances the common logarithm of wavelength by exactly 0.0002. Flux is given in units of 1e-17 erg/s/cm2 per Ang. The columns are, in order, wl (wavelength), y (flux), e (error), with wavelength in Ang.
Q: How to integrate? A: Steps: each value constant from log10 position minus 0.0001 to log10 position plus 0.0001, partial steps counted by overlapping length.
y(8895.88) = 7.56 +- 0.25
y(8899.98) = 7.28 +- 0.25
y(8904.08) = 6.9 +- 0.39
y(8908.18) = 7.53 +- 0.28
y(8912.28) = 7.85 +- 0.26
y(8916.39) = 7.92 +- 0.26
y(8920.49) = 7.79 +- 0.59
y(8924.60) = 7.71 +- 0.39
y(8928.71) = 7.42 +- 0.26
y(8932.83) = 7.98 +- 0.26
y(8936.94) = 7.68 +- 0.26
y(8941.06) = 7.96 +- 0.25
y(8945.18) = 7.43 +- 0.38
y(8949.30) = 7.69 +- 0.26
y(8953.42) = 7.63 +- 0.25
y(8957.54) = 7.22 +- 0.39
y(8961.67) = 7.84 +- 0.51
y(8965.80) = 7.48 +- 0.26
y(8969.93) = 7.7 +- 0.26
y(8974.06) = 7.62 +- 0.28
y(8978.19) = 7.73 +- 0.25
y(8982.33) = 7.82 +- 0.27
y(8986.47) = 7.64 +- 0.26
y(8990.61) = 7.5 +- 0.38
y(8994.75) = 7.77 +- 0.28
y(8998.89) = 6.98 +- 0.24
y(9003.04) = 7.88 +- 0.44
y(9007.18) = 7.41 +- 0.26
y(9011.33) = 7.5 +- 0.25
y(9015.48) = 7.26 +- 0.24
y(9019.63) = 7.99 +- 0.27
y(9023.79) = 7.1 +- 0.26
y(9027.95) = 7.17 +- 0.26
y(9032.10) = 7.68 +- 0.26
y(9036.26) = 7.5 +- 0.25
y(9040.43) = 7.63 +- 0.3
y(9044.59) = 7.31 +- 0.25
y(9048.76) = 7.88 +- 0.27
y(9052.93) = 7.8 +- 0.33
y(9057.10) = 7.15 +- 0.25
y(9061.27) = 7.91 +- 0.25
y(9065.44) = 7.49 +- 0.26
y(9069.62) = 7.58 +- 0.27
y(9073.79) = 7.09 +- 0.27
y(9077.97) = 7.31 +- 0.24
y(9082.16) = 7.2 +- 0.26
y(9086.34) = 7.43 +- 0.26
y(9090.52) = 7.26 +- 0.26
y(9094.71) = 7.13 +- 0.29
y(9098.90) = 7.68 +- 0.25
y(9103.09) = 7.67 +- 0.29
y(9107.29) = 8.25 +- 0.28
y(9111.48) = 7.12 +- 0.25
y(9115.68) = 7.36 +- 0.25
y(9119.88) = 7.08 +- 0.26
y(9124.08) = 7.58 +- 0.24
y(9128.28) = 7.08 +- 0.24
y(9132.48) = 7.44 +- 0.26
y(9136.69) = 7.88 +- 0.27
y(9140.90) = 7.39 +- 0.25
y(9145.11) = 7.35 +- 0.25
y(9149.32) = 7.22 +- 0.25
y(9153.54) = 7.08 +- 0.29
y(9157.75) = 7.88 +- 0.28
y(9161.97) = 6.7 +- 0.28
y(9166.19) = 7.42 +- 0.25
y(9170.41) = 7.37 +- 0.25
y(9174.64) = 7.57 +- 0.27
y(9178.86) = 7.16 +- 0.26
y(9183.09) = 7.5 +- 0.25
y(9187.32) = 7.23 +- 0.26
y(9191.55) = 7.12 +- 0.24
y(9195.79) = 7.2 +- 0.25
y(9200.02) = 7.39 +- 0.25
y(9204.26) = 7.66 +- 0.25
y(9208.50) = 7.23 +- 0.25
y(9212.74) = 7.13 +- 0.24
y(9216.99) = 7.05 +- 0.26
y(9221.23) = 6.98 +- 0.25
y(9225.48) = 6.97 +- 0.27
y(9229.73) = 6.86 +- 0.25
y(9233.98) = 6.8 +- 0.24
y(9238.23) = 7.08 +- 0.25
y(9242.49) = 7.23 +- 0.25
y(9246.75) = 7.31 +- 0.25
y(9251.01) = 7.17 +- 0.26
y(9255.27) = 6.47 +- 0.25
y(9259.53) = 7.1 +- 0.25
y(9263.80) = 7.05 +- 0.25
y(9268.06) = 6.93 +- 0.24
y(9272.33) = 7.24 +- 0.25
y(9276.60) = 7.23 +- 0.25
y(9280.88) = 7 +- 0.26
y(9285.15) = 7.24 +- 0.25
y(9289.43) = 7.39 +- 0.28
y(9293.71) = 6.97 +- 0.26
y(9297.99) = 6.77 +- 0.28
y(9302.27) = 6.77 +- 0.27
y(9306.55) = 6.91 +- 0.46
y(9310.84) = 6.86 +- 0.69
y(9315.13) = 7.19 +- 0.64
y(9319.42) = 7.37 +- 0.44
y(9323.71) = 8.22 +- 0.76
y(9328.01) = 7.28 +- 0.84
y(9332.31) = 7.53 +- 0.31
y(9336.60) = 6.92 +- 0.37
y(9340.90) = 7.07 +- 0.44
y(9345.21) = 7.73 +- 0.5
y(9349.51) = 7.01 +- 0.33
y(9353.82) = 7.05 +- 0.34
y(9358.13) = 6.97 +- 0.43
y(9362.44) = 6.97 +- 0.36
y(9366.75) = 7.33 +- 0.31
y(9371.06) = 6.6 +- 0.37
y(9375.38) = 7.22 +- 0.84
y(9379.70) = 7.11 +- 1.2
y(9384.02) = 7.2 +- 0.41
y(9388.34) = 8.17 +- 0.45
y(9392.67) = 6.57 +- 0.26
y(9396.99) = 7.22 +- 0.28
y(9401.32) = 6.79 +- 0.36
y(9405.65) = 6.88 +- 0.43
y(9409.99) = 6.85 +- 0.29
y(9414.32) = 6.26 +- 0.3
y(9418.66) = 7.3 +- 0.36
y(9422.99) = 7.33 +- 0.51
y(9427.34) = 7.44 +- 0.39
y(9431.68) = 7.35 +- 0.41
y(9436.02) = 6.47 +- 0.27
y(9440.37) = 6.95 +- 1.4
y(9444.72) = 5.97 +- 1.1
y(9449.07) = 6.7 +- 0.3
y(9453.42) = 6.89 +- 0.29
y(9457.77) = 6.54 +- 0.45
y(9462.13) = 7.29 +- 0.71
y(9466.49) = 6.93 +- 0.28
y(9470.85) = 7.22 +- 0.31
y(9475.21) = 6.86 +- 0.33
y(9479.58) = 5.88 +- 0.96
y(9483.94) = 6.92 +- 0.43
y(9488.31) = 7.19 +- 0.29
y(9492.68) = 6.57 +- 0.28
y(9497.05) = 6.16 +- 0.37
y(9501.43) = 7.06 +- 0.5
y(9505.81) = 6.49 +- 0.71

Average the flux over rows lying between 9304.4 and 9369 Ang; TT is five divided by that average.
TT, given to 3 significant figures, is 0.692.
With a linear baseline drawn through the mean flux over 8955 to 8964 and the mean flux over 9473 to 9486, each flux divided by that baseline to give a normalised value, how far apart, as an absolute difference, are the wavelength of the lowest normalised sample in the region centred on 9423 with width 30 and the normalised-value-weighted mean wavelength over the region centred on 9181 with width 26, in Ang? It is 233.4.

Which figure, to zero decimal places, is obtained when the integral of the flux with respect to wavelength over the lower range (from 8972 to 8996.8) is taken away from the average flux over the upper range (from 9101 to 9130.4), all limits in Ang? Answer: -183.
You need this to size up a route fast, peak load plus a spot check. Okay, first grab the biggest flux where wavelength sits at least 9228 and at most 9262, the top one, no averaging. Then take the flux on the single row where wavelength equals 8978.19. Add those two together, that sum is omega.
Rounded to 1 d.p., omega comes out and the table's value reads 15.0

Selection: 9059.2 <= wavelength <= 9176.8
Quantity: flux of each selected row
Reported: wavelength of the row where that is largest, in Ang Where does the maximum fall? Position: 9107.29 Ang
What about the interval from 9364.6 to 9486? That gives 9388.34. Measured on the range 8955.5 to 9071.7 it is 9019.63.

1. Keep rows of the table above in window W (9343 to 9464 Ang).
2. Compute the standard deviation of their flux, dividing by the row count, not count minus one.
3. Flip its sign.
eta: -0.44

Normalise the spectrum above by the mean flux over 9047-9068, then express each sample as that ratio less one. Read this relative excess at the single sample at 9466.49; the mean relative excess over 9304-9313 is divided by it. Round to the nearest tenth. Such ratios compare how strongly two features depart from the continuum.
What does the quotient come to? 1.1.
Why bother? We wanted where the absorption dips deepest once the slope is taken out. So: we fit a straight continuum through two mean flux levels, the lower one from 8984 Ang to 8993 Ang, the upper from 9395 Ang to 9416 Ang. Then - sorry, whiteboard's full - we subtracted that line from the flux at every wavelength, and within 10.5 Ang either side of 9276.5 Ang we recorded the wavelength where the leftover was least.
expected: 9268.06 Ang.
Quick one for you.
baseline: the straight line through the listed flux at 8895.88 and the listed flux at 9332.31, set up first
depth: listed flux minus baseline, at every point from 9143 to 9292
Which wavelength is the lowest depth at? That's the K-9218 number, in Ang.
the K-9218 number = 9255.27 Ang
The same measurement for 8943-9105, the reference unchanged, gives 8998.89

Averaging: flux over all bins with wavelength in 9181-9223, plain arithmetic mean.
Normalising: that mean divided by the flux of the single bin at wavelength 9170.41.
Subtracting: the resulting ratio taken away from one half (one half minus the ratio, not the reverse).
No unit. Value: -0.484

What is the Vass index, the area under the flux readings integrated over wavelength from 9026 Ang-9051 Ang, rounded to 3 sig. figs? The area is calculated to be 188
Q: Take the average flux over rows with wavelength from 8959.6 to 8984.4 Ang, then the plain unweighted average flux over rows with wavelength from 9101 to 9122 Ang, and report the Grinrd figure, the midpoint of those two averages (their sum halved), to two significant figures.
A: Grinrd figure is 7.6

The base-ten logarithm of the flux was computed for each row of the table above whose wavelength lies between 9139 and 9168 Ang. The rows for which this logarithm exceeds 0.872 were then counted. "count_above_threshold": 1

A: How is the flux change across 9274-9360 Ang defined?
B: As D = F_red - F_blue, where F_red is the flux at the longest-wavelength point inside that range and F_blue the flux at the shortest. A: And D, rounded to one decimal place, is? -0.3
